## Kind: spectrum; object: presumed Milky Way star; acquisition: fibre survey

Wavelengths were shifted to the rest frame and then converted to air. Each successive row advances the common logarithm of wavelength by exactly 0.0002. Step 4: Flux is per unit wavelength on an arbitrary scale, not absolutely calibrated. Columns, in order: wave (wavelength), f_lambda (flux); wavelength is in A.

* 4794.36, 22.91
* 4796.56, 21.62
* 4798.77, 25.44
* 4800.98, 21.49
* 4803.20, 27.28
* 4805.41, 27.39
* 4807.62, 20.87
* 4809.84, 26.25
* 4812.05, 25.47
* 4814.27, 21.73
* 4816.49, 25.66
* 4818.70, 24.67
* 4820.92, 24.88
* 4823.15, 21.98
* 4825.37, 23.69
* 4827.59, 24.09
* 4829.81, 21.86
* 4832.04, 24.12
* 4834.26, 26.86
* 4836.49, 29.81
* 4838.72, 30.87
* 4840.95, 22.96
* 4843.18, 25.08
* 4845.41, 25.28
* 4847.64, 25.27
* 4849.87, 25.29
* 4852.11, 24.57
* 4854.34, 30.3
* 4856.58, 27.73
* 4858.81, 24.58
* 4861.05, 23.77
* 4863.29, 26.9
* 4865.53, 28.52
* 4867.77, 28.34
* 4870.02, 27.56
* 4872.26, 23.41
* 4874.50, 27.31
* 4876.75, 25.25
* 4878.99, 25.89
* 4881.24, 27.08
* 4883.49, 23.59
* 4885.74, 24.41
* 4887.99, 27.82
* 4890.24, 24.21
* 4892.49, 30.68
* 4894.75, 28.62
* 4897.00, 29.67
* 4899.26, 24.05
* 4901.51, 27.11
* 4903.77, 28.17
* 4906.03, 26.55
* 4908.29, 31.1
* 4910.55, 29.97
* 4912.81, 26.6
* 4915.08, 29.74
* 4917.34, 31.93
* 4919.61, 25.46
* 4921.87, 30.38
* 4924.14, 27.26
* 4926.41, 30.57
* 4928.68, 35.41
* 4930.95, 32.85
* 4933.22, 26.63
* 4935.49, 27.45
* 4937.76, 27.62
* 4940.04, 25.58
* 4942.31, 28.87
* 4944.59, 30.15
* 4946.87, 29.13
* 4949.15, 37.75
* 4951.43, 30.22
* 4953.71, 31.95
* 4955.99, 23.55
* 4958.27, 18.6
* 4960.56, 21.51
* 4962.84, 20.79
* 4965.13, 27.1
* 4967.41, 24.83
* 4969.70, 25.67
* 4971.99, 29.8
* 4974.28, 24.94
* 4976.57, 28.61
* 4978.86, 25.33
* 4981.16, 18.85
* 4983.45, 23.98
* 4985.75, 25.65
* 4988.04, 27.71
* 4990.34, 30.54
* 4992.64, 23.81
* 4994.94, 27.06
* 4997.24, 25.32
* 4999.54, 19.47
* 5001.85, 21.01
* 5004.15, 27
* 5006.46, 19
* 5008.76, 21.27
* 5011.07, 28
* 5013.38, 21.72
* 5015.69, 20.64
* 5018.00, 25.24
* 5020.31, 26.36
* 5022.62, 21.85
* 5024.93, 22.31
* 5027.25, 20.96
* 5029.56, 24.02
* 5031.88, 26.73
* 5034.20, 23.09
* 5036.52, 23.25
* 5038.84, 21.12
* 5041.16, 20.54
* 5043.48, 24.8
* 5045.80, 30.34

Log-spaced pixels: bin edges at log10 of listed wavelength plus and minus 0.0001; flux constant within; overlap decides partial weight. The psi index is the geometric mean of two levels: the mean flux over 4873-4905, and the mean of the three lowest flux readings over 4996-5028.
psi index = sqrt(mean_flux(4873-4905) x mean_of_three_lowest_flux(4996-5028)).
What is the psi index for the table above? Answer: 22.9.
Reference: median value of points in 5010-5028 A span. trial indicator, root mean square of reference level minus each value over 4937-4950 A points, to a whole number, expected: 9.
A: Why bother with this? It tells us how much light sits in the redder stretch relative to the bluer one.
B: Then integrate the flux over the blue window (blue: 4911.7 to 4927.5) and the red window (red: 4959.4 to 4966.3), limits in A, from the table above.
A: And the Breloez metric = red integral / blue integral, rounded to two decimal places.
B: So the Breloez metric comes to 0.35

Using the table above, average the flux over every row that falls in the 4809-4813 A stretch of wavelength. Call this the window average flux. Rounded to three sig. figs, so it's 25.9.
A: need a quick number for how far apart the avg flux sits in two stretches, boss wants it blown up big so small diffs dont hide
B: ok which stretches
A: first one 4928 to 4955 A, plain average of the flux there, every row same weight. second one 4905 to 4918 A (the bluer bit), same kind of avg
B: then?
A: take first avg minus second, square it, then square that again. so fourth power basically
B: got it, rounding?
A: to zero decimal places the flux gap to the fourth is 1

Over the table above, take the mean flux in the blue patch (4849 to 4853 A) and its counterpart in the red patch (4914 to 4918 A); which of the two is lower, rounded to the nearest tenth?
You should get 24.9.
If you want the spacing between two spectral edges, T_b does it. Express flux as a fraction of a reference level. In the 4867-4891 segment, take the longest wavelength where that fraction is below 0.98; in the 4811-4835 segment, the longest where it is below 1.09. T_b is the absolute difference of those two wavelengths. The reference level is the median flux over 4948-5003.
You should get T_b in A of 56.0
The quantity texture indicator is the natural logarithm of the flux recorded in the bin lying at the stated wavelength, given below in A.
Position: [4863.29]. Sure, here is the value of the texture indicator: 3.29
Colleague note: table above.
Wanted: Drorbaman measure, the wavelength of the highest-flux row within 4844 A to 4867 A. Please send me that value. 4854.34 A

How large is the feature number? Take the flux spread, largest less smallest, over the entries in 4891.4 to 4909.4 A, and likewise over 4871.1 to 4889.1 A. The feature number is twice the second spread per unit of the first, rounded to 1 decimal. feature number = 1.3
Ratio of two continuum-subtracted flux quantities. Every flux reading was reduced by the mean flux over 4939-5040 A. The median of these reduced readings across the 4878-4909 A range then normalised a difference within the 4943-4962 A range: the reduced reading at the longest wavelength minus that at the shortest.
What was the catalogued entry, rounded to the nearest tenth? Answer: -4.1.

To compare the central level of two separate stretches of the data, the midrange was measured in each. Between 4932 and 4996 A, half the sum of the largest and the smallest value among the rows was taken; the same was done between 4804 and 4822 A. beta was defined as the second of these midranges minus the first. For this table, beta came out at -4.0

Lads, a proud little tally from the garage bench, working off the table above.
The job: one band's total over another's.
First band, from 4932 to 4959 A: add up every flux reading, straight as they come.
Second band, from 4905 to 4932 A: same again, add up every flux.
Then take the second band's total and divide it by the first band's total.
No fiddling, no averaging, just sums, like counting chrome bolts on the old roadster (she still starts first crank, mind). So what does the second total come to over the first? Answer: 1.06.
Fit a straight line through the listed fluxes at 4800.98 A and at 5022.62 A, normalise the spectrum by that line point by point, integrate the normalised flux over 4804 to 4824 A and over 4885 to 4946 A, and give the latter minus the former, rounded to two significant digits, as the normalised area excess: 58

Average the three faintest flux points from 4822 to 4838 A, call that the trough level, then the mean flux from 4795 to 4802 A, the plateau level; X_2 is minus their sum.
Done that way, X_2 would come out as -45.4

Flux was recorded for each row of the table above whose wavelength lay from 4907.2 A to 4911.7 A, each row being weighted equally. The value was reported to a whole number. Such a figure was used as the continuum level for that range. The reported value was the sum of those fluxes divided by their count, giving 31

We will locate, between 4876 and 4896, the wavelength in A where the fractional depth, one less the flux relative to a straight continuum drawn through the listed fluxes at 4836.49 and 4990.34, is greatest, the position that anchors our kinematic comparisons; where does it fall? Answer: 4883.49 A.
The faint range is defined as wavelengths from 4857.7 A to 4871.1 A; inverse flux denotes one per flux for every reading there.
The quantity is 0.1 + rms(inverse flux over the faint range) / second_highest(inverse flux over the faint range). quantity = 1.03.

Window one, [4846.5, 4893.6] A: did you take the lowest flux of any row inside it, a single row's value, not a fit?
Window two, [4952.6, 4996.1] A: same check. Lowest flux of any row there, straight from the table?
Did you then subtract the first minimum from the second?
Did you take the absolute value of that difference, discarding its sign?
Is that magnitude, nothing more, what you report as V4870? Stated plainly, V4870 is 4.8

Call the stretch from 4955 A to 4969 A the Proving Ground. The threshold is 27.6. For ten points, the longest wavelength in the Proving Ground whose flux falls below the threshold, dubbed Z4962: 4967.41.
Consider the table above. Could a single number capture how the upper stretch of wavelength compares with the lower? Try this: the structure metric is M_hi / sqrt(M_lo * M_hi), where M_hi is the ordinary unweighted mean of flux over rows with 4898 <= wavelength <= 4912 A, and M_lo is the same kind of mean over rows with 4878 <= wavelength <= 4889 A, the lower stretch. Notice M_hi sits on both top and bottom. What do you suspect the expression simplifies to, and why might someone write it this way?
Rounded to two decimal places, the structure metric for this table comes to 1.04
